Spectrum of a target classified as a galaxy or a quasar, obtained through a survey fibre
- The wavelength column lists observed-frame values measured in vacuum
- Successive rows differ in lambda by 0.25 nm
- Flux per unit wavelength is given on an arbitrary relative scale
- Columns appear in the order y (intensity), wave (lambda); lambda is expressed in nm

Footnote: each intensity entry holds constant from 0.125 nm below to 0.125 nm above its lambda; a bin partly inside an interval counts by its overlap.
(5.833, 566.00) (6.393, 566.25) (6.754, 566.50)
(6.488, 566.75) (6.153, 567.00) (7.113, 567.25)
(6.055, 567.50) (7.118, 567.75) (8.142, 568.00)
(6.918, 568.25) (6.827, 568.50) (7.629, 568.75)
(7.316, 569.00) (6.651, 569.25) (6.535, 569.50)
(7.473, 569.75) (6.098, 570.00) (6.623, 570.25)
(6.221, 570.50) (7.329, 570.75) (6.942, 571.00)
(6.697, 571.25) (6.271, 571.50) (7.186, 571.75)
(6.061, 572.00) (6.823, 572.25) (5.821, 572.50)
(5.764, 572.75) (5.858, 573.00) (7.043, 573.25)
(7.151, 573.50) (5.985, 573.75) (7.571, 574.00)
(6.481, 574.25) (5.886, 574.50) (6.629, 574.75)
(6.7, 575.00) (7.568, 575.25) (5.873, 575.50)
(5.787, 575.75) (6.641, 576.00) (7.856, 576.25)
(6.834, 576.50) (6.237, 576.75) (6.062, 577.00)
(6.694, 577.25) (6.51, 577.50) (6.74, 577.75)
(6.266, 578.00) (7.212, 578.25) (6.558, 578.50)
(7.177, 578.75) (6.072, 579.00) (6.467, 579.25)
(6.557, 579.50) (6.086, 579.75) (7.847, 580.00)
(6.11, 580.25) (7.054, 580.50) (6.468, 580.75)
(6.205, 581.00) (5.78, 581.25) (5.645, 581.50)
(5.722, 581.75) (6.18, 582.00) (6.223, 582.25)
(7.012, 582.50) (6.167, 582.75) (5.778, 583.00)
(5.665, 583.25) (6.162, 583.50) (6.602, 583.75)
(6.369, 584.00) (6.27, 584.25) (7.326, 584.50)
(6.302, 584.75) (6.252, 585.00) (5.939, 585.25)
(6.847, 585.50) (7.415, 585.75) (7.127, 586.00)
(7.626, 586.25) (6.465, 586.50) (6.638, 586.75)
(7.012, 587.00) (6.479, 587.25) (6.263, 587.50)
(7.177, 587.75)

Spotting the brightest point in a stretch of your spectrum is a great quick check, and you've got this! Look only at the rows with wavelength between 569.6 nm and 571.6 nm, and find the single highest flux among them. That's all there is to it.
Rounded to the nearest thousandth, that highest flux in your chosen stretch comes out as 7.473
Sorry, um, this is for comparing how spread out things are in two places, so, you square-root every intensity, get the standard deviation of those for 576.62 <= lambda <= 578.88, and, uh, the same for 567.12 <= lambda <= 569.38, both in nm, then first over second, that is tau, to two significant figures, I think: 0.70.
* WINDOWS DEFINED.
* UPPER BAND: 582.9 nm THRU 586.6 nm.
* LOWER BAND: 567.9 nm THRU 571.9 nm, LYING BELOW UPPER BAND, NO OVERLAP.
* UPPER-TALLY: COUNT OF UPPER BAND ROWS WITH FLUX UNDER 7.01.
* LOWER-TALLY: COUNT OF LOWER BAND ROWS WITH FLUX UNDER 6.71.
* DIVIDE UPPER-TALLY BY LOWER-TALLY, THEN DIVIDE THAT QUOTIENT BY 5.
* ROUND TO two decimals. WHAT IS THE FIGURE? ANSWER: 0.31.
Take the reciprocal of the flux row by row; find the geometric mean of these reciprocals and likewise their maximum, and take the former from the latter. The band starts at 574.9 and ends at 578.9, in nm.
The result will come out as 0.022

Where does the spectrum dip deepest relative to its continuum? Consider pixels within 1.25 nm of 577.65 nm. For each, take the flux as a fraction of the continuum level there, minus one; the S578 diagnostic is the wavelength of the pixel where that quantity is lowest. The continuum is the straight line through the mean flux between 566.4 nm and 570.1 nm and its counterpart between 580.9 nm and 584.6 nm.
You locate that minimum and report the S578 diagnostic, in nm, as 577.00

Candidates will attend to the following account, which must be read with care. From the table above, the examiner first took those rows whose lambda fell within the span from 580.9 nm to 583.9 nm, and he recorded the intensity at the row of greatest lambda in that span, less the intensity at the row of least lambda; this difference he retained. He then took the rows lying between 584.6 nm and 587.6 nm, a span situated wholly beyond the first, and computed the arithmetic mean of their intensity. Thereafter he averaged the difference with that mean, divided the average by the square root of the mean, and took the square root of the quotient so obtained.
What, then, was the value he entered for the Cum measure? 1.17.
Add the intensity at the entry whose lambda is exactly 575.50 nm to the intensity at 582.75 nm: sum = 12.0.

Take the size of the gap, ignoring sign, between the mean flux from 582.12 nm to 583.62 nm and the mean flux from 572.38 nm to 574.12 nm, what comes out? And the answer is 0.29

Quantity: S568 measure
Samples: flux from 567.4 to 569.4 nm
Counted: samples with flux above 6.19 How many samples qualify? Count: 7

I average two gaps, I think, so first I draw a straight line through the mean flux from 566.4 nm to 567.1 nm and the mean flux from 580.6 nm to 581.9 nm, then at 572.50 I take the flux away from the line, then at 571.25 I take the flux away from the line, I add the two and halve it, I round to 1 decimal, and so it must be 0.0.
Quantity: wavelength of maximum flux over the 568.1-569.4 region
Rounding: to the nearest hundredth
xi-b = 568.75 nm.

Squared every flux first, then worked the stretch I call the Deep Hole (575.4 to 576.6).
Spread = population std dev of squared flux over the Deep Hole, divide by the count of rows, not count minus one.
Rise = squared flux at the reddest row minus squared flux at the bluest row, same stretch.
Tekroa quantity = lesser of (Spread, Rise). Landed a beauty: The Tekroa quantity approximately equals 10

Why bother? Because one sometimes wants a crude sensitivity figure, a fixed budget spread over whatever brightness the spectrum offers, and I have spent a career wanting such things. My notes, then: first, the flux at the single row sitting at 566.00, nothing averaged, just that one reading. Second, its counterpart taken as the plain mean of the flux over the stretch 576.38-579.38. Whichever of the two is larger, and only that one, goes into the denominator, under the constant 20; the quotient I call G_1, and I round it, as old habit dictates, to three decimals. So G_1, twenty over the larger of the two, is 3.045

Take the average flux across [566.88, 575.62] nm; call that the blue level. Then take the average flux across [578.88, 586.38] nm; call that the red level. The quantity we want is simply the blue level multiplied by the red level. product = 43.2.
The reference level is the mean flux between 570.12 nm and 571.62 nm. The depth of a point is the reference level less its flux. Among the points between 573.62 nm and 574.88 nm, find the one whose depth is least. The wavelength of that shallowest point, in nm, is 574.00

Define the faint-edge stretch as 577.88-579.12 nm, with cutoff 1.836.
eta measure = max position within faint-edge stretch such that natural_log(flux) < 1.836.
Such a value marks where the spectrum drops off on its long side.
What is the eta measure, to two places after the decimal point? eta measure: 579.00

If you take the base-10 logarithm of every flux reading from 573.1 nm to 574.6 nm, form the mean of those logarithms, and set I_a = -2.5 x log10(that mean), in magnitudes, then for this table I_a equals 0.2111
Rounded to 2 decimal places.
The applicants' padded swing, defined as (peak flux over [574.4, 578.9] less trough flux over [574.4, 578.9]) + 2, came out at 4.07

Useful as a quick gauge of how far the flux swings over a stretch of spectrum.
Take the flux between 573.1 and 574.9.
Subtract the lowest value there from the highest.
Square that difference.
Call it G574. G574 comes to 2.8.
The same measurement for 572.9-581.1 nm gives 4.3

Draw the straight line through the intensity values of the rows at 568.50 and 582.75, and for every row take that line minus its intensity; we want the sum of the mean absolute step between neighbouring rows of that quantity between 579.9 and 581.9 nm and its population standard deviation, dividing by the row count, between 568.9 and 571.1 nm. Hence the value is 1.1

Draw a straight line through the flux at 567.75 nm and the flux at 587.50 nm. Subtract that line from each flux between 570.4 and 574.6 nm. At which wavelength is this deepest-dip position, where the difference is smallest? 572.75 nm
